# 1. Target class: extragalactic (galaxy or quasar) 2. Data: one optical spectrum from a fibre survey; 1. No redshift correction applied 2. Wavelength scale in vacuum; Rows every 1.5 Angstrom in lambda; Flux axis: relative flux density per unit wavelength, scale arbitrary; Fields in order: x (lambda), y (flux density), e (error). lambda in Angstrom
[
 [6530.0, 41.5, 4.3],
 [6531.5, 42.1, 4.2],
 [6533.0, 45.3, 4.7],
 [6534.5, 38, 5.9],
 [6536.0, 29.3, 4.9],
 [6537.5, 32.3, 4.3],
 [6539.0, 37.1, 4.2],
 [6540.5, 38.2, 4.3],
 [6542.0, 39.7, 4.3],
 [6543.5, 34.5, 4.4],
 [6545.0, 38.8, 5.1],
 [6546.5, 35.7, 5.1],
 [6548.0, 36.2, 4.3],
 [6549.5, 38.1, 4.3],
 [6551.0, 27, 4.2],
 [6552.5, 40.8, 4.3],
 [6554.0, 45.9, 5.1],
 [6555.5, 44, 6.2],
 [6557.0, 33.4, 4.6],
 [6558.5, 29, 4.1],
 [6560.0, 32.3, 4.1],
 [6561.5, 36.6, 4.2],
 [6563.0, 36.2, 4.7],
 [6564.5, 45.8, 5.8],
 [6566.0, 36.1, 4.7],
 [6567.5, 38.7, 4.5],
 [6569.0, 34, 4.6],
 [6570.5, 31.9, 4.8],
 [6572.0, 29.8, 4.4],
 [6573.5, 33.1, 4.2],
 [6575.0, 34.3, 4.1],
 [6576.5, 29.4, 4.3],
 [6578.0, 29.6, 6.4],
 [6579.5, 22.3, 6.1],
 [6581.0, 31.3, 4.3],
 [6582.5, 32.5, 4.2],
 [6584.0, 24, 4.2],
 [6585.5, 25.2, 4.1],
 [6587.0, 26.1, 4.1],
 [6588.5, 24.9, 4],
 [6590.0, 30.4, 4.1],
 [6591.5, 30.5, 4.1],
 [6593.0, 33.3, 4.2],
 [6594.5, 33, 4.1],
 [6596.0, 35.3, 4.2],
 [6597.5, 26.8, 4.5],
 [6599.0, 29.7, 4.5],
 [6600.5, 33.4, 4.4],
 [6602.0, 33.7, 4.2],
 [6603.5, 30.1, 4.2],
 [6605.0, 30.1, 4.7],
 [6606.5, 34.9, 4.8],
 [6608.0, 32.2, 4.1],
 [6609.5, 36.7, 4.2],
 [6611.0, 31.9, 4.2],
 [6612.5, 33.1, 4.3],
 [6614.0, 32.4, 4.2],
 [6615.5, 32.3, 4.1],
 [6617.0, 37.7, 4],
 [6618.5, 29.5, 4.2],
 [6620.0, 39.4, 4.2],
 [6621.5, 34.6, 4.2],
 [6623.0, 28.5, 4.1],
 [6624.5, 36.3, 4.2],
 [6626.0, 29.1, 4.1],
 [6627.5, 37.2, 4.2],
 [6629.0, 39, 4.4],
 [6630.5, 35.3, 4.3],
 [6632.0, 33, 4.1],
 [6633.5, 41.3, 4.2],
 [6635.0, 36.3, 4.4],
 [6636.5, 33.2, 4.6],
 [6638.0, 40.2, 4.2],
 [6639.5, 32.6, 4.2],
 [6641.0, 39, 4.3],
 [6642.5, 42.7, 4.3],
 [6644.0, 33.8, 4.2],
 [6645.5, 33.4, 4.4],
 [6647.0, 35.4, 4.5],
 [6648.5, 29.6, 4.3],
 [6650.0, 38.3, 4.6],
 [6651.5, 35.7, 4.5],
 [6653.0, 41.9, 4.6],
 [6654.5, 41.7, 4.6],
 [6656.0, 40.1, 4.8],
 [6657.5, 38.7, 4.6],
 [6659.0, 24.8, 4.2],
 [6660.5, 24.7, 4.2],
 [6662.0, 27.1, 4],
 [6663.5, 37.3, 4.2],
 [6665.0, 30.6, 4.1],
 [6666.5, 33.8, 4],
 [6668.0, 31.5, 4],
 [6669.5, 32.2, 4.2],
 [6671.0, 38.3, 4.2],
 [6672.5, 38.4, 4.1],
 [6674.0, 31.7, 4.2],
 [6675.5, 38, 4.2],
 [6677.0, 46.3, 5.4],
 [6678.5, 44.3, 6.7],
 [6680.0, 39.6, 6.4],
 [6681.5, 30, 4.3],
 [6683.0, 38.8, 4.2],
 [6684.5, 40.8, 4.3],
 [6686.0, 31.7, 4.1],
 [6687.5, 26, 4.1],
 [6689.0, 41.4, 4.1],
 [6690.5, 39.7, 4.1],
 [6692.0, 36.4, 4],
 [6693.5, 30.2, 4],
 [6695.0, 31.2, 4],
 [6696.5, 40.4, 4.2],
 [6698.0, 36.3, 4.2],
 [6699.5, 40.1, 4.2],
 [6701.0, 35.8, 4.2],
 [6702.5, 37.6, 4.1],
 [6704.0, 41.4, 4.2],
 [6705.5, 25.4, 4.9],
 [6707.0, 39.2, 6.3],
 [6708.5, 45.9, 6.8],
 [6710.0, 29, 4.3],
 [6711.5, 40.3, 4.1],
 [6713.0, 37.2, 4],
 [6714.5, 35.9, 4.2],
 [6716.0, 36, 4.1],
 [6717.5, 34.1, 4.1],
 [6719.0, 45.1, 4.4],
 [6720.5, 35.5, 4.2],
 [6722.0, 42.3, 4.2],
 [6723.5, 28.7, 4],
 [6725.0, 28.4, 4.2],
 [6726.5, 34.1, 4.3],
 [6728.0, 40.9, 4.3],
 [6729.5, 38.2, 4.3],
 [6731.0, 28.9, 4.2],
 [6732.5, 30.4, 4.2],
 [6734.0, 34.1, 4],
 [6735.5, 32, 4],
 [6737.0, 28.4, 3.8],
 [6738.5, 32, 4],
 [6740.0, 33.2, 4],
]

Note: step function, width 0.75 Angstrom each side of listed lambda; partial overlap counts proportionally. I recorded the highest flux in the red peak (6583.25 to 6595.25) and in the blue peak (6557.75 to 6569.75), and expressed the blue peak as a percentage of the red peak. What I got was 138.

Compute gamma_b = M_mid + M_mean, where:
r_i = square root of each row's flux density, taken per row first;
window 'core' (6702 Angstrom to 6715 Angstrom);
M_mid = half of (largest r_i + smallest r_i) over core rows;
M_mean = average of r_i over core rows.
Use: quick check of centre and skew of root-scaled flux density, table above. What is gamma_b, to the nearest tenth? 12.0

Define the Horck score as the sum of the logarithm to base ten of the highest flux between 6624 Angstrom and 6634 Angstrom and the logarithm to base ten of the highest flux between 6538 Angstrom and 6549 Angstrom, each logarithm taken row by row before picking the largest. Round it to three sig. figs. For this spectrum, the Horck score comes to 3.21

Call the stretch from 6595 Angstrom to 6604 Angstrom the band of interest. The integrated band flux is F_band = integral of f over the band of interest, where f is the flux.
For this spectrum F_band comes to 284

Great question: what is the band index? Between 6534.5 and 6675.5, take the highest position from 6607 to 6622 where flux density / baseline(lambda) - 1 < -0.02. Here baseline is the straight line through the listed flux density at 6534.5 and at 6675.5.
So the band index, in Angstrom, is 6621.5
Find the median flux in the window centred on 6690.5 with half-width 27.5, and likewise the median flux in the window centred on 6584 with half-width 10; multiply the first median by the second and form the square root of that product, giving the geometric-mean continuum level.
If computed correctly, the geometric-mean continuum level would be 33.2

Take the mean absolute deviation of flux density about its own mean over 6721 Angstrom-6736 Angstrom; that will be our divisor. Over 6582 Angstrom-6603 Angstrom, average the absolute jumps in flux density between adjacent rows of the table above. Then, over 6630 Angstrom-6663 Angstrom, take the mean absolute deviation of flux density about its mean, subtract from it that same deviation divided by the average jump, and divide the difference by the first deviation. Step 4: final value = 0.68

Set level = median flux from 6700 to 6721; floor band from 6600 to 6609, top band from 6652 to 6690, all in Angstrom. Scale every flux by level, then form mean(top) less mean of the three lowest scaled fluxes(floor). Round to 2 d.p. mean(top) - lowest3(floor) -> 0.13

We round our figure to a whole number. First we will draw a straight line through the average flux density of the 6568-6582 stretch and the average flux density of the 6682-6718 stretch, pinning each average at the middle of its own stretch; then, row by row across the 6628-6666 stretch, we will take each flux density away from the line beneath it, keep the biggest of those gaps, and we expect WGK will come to 10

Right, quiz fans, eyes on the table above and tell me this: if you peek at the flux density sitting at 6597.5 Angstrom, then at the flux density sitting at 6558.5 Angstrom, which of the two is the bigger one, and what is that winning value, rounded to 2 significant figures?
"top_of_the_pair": 29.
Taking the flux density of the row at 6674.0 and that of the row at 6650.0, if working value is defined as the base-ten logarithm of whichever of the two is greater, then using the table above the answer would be 1.58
